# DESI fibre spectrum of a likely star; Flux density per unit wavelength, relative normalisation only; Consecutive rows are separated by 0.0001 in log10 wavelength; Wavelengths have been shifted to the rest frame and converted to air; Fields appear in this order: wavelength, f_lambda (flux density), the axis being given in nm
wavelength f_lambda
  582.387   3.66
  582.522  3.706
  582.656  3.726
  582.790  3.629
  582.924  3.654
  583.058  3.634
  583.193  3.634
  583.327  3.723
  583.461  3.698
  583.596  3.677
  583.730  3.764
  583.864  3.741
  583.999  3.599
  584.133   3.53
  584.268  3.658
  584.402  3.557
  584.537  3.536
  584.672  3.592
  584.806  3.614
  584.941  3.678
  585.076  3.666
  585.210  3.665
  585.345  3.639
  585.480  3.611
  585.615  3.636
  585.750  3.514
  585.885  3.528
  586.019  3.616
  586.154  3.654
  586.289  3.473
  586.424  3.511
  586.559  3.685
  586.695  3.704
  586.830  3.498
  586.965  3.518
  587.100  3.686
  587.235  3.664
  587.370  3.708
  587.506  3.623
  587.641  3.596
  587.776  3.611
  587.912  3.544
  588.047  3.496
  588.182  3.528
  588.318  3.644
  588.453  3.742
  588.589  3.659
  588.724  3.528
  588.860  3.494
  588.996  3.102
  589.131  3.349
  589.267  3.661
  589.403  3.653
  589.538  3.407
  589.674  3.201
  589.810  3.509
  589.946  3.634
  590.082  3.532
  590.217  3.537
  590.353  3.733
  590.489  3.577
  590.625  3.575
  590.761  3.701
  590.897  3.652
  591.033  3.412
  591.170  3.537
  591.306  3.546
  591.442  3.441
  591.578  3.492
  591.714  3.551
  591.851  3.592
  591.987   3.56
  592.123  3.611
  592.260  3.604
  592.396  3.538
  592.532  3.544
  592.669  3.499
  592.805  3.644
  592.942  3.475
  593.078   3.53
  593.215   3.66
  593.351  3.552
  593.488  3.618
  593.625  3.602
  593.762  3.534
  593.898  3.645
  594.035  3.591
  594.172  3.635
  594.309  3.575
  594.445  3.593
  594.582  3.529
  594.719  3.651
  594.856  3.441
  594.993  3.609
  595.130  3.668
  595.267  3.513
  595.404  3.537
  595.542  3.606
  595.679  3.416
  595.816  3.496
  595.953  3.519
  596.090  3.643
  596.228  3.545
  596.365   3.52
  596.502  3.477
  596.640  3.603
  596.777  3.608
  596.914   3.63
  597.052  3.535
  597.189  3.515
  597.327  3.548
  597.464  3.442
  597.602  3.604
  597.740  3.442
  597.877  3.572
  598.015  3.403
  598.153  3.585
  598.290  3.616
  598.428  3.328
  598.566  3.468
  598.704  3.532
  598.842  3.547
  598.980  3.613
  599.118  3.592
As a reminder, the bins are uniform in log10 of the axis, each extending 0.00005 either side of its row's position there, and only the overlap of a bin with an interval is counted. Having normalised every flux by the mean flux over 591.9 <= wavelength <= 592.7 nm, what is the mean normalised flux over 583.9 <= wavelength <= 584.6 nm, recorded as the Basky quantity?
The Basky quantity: 1.005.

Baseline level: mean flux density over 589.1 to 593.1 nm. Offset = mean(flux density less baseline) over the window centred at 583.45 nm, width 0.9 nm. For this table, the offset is 0.15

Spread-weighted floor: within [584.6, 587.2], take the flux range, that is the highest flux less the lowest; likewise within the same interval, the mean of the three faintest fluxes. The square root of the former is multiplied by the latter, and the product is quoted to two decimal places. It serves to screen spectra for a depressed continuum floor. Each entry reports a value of 1.68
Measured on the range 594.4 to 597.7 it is 1.72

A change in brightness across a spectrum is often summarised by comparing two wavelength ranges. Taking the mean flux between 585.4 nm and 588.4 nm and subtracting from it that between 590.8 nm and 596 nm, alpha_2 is 0.035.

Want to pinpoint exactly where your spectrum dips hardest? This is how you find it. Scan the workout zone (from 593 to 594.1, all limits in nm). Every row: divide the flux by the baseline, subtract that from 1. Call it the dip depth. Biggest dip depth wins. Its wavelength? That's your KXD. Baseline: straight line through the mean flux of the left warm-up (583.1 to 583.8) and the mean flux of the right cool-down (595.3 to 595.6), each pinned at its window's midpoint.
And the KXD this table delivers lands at 593.078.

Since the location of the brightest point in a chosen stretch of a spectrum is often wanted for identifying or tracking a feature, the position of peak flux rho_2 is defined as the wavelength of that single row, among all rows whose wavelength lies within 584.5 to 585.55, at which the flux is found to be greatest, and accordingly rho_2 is 584.941 nm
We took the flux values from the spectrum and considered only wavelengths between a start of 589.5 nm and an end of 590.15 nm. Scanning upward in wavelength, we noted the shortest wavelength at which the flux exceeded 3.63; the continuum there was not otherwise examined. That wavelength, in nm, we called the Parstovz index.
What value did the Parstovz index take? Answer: 589.946 nm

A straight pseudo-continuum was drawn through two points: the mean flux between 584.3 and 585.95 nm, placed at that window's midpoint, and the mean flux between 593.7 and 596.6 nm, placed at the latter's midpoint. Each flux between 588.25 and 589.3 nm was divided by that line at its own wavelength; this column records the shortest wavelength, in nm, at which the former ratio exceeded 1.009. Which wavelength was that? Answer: 588.318 nm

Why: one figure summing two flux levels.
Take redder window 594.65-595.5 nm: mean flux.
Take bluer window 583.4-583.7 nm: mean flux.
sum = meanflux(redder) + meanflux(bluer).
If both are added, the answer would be 7.26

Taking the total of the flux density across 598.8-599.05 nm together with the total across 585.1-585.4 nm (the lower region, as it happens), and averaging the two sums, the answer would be 7.23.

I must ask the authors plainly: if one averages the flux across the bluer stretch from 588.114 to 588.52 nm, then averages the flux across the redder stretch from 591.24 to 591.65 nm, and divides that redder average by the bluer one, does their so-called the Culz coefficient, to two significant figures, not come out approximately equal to 0.96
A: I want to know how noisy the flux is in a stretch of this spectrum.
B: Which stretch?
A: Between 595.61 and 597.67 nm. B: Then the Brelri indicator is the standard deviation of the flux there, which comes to 0.07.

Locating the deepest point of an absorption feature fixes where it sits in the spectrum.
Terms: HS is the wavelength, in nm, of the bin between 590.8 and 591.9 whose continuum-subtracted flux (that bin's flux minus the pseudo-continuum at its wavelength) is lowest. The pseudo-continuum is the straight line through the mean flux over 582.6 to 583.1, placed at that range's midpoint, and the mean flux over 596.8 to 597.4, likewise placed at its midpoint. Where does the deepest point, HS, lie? 591.033 nm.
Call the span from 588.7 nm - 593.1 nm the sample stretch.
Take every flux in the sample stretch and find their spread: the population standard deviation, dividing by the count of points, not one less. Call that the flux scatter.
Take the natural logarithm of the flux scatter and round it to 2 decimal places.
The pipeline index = -2.06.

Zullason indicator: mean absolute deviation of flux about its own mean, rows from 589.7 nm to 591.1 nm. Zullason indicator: 0.08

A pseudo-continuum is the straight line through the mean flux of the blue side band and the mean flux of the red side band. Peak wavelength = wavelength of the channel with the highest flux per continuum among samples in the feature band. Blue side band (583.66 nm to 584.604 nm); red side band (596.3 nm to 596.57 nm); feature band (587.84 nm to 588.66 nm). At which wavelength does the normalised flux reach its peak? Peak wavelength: 588.453 nm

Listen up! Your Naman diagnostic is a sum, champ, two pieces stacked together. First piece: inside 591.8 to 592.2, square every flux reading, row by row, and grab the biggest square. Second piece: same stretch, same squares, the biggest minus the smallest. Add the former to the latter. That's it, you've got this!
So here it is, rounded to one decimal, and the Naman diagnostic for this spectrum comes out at 13.4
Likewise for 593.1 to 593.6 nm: 14.2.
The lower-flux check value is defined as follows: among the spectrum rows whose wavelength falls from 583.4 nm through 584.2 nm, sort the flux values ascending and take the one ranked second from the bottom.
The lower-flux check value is 3.599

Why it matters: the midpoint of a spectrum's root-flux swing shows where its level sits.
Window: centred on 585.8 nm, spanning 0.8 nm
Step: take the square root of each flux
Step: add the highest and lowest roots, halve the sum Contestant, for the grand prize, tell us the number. 1.89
